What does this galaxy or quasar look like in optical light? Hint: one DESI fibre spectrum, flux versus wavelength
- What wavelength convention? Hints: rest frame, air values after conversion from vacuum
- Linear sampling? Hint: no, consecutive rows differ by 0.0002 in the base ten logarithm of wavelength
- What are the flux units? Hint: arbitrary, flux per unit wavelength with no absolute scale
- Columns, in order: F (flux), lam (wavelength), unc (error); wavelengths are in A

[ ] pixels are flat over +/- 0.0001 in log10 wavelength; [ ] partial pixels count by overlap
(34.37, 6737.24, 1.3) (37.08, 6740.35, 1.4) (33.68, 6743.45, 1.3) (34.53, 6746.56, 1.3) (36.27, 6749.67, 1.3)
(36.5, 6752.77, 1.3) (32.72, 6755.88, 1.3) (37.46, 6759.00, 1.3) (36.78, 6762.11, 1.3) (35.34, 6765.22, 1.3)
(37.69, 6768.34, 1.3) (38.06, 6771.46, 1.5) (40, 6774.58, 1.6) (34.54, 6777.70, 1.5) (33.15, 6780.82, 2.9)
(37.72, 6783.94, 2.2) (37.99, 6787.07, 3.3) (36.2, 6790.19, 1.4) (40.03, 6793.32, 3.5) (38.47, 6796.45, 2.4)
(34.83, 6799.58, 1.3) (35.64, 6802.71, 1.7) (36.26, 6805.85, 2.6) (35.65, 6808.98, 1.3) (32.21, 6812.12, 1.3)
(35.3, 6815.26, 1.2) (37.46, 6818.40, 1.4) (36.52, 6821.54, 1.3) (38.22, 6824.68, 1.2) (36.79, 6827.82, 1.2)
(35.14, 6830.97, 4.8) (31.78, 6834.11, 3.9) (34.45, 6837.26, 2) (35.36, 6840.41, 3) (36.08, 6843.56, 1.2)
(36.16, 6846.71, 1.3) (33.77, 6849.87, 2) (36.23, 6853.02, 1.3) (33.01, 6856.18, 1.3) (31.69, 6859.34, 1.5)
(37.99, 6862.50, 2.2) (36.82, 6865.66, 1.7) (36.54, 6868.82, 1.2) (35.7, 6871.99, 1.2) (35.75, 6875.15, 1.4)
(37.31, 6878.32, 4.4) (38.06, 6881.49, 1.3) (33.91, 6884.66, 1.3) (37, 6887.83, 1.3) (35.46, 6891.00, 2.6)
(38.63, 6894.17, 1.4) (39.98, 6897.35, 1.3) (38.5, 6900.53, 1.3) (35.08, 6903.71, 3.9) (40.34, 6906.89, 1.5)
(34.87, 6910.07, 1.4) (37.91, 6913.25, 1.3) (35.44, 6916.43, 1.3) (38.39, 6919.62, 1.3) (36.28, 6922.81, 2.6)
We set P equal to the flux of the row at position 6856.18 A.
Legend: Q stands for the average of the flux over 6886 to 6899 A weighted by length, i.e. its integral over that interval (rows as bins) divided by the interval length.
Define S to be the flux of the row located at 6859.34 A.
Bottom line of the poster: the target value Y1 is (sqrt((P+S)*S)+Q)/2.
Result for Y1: 41.5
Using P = 33.01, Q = 37.7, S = 31.69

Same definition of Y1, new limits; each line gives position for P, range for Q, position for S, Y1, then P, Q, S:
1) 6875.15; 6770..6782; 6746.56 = 42.9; 35.75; 36.5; 34.53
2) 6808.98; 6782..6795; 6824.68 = 45.5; 35.65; 37.9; 38.22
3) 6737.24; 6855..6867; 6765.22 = 42.3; 34.37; 34.9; 35.34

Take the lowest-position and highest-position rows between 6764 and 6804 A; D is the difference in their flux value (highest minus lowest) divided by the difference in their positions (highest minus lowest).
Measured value 0.01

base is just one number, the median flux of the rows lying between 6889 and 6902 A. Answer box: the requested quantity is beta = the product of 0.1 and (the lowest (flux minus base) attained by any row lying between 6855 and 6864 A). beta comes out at -0.69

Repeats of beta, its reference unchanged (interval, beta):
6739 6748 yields -0.49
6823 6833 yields -0.34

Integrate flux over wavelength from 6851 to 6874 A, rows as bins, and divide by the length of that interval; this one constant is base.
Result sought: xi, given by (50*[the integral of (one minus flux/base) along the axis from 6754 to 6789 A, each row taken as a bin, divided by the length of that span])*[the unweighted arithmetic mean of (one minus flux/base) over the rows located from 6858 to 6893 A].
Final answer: 0.03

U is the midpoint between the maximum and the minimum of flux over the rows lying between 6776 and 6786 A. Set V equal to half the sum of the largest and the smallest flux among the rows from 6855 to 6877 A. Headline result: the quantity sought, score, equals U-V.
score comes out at 0.6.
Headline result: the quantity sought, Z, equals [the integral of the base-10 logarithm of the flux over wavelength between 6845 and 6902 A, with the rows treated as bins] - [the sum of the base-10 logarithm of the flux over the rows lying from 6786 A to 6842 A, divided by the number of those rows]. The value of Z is 87.3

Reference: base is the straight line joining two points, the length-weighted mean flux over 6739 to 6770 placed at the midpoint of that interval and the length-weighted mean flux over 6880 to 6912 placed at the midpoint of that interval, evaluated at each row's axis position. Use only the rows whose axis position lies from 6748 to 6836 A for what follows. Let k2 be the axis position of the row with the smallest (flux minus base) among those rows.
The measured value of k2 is 6834.11 A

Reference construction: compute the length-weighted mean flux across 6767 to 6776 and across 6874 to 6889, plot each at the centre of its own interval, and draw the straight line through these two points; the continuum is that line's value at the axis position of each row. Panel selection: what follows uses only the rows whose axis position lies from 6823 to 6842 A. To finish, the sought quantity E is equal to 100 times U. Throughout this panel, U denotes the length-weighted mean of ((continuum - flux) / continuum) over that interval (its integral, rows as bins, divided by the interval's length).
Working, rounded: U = 0.06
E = 6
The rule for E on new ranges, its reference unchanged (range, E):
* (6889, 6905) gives -4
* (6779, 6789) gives 5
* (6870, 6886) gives 1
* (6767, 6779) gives 2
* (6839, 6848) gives 3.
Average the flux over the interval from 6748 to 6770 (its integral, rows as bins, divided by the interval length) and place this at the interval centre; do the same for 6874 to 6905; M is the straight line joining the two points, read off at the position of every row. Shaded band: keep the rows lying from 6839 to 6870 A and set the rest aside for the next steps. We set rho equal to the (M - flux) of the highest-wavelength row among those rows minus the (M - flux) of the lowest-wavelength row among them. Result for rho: -1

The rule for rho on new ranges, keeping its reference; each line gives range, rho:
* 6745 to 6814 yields 3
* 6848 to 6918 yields -1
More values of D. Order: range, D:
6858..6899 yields 0.22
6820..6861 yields -0.13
